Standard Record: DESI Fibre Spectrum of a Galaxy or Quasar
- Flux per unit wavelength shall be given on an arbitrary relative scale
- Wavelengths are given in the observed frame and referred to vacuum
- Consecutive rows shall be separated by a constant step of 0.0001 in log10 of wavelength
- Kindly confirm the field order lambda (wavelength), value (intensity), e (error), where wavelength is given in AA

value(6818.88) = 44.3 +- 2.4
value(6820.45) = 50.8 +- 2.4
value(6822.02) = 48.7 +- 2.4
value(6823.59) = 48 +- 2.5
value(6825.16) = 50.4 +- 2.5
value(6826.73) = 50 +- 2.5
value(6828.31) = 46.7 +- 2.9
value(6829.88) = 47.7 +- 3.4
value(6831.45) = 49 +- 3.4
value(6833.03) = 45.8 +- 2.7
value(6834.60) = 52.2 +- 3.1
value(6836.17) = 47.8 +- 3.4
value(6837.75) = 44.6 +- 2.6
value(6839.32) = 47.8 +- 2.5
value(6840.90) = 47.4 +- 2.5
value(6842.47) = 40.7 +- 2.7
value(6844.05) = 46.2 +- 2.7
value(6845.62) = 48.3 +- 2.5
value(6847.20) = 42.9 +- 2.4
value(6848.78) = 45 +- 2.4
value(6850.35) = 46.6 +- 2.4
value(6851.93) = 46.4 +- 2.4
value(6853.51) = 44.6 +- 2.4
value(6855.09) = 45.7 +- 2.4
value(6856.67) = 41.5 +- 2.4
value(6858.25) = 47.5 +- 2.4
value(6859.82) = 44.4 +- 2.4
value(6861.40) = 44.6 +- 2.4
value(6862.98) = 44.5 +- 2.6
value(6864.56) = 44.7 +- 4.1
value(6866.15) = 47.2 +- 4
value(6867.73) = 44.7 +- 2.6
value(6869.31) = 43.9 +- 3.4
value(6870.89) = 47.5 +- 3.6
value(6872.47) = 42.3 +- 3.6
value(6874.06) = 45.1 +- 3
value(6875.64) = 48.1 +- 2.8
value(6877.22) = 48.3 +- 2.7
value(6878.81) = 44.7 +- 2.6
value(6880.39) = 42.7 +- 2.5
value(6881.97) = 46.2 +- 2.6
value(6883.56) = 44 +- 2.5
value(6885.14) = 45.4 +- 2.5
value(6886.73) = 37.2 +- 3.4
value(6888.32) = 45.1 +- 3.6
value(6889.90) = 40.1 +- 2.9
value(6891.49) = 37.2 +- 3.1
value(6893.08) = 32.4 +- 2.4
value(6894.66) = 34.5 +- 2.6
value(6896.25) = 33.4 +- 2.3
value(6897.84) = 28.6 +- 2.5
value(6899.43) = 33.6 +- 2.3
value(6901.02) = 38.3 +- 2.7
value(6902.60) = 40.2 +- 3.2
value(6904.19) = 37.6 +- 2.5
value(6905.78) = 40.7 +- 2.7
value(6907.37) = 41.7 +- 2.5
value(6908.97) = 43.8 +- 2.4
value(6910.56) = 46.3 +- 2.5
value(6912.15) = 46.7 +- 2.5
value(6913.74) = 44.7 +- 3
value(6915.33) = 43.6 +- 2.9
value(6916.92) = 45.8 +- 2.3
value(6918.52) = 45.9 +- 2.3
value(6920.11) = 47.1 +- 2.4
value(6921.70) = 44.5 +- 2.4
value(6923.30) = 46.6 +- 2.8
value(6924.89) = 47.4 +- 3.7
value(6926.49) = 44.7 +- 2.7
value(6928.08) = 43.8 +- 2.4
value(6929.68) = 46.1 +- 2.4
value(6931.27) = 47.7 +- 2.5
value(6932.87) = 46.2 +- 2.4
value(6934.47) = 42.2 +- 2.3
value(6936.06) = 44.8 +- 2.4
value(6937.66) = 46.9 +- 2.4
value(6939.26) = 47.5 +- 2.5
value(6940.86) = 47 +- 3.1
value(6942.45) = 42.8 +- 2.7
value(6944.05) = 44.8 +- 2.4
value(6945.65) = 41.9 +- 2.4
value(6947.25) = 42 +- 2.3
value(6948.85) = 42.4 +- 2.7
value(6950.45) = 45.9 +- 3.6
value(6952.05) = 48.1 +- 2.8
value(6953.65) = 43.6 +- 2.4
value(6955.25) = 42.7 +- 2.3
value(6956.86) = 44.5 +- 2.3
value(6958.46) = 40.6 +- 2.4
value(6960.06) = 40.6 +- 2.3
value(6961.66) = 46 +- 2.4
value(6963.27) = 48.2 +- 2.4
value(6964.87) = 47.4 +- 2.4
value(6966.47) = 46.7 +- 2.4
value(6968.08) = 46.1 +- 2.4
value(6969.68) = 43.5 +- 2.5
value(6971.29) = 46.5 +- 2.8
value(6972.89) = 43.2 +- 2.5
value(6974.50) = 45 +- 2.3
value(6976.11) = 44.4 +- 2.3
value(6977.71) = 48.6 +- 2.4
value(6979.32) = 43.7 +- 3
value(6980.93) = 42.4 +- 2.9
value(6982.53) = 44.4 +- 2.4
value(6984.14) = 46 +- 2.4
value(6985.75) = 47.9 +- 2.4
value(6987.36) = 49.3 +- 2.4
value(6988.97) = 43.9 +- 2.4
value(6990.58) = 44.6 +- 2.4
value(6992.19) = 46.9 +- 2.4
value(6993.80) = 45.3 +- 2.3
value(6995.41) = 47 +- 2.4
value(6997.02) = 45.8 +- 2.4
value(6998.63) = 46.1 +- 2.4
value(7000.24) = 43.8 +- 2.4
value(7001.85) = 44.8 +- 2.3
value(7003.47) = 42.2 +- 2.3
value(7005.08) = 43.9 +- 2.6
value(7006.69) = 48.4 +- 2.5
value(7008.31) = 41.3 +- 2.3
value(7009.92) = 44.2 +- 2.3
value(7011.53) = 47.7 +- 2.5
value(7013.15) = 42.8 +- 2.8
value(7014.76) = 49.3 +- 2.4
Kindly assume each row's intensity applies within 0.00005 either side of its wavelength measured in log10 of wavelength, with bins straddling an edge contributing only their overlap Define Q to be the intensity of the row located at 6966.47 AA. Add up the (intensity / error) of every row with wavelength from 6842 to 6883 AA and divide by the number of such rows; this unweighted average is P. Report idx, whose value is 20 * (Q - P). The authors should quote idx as 599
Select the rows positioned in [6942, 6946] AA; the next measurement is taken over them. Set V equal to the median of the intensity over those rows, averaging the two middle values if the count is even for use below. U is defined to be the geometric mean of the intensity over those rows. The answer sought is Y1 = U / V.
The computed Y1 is 1.01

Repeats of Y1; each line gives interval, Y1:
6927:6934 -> 1.00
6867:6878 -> 1.01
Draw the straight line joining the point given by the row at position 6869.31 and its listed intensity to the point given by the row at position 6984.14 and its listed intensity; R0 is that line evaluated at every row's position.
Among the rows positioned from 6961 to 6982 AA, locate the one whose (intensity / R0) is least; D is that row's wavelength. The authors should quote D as 6980.93 AA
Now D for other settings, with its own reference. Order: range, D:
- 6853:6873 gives 6856.67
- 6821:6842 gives 6837.75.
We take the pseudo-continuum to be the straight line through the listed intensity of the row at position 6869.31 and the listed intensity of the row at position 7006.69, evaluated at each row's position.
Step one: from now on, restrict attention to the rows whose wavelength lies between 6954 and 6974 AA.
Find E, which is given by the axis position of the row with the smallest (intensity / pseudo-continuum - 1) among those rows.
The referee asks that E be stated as 6960.06 AA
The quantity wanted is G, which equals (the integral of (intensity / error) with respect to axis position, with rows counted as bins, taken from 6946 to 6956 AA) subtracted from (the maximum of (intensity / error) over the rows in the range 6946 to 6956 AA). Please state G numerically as -149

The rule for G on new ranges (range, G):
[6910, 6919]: -140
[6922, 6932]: -152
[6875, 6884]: -139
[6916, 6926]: -158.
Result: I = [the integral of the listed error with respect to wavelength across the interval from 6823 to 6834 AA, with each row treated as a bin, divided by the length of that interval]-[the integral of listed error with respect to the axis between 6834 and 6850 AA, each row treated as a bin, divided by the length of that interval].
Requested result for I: 0.2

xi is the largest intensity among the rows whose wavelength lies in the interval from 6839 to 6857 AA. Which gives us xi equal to 48.3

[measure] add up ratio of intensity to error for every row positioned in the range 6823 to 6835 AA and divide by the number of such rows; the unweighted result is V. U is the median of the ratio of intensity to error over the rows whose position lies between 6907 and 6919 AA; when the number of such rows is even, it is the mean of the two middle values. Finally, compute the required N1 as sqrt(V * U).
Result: 17.8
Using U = 18.4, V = 17.2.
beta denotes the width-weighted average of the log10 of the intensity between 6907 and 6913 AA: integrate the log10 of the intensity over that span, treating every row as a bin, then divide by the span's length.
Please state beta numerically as 1.65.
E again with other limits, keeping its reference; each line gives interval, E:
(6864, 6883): 6872.47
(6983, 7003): 7000.24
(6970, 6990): 6980.93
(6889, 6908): 6897.84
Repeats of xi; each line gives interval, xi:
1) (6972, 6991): 49.3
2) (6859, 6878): 48.3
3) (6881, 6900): 46.2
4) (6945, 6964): 48.2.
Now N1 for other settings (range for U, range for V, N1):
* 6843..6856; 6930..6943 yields 18.5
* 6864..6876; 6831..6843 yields 14.7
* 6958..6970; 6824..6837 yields 17.8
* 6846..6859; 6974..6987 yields 18.6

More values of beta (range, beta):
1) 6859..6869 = 1.65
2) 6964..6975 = 1.66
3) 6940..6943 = 1.66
